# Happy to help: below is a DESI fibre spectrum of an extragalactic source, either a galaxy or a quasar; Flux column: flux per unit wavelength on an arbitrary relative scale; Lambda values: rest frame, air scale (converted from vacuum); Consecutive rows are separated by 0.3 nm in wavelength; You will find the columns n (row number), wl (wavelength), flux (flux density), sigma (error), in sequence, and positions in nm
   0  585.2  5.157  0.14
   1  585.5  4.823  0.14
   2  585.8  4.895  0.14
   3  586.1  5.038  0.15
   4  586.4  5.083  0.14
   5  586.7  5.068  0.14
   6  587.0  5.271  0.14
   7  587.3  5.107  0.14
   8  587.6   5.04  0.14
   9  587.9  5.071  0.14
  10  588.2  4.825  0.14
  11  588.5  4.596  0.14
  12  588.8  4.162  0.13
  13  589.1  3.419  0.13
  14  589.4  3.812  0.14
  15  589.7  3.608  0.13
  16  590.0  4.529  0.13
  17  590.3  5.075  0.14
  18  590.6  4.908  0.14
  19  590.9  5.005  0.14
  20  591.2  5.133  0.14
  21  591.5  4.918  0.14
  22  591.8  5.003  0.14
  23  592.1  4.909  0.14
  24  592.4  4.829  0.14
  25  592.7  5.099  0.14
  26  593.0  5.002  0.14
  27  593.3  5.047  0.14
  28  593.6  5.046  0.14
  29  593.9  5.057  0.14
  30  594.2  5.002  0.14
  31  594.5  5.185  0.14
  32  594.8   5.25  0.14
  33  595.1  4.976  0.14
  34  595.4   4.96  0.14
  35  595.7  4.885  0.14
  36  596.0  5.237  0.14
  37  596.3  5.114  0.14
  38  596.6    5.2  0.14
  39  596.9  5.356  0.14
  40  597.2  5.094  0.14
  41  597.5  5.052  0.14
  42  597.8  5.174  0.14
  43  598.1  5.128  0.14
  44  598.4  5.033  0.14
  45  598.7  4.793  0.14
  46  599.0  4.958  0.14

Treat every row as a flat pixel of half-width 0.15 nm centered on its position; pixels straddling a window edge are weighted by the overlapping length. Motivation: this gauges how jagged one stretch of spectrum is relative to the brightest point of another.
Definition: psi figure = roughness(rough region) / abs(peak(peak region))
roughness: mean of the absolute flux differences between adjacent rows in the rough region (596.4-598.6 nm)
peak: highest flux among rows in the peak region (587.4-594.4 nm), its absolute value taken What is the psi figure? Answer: 0.0235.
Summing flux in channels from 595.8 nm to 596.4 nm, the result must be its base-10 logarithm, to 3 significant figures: 1.01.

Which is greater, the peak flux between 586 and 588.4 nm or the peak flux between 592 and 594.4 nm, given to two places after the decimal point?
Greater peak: 5.27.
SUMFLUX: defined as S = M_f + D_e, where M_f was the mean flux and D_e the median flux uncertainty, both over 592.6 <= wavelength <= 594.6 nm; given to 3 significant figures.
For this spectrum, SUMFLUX 5.20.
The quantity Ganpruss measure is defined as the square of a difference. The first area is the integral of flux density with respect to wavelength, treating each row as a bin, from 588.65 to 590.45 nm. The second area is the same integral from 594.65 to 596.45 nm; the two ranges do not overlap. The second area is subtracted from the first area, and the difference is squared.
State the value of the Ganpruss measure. 3.0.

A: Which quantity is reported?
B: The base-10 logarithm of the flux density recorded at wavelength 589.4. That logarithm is 0.581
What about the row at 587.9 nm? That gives 0.705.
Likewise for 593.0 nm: 0.699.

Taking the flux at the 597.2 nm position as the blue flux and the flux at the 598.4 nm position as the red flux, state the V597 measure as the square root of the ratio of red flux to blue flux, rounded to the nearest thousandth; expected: 0.994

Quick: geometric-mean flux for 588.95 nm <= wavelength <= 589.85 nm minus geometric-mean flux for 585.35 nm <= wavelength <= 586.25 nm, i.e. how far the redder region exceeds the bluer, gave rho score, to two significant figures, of -1.3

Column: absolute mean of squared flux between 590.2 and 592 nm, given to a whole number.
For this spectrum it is 25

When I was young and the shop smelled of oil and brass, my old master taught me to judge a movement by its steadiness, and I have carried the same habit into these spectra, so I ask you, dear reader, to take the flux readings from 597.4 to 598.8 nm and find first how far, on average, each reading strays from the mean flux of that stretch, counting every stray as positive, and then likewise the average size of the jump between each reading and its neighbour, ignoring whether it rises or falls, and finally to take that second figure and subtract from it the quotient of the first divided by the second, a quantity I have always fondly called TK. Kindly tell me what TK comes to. -0.66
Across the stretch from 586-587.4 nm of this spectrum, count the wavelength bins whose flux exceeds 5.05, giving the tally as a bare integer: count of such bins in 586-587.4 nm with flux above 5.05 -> 4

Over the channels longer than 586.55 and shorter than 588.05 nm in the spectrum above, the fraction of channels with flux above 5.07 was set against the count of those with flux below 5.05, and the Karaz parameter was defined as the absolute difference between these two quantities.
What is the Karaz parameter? 0.4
